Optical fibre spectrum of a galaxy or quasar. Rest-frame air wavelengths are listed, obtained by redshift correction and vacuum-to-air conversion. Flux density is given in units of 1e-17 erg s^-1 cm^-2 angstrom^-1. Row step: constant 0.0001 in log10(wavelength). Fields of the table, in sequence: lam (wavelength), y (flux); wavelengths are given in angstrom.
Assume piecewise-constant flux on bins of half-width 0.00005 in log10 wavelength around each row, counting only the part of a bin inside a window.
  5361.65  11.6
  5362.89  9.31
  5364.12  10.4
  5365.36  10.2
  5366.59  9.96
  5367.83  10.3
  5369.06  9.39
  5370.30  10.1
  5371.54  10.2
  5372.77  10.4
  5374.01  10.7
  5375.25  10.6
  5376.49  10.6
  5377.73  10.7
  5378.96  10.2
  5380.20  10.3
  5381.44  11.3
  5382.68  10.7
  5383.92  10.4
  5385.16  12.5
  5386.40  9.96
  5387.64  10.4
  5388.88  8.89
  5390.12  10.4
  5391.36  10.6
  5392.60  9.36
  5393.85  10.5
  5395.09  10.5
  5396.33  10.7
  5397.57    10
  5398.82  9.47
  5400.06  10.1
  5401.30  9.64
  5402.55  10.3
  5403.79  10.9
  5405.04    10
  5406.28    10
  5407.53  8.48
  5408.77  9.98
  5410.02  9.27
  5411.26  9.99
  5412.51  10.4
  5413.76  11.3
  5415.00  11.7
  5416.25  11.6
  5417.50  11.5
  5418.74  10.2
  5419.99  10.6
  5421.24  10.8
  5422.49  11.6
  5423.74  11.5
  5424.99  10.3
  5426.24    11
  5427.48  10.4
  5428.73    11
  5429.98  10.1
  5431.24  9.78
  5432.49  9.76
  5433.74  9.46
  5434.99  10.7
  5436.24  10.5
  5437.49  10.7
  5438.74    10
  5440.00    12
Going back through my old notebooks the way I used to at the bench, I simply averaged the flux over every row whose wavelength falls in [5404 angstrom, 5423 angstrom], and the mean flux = 10.5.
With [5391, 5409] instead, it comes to 10.0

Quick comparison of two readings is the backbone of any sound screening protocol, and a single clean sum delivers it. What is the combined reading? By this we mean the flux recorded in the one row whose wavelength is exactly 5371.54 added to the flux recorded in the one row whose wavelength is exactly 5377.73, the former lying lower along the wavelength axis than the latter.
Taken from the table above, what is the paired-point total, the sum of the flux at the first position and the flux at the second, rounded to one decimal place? 20.9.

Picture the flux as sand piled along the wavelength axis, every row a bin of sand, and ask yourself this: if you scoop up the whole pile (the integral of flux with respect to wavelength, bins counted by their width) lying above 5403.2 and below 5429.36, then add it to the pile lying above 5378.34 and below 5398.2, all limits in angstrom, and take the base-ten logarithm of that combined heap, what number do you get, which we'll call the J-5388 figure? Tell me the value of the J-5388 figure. 2.7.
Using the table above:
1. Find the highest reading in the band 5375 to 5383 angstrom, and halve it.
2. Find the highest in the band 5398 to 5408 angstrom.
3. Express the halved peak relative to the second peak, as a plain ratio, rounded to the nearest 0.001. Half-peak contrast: 0.518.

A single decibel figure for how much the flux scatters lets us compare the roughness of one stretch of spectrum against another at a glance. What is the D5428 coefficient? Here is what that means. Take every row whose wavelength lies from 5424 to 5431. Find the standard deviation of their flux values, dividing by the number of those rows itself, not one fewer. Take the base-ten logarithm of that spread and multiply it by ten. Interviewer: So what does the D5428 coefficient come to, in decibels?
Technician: -4.3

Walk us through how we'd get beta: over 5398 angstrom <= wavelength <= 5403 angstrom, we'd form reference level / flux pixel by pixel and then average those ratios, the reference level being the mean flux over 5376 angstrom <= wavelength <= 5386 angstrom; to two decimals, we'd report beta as 1.10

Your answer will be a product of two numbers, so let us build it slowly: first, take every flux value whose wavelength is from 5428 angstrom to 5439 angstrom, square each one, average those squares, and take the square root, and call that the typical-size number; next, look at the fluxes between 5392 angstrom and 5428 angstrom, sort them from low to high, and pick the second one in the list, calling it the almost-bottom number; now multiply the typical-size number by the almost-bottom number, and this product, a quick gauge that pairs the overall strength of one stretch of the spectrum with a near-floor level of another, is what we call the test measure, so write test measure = 95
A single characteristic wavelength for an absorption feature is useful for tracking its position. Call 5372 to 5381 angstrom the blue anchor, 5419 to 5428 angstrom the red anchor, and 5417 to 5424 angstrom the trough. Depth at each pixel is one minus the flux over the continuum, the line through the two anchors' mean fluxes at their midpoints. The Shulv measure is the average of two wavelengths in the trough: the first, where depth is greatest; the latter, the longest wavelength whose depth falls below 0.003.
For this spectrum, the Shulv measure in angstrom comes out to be 5421.2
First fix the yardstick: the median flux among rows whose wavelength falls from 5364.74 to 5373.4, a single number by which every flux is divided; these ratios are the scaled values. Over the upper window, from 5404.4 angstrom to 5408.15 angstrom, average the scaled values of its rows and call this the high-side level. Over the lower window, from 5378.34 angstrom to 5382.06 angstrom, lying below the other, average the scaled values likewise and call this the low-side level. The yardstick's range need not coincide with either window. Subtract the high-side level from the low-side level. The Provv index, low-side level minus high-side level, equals 0.11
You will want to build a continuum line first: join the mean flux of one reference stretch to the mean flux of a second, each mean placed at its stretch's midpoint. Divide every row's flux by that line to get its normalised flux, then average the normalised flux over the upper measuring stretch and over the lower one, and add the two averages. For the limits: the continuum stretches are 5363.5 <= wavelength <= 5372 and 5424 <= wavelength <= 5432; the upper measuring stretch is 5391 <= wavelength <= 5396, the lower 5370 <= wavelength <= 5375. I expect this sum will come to 2.03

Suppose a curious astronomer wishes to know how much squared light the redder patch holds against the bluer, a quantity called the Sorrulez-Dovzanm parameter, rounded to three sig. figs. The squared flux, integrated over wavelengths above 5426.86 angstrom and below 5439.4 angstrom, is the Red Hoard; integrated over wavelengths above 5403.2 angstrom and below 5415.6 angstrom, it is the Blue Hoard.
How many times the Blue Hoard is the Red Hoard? 1.01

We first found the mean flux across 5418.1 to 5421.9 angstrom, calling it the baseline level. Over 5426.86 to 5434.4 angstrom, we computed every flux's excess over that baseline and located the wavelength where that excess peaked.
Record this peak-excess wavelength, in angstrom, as 5428.73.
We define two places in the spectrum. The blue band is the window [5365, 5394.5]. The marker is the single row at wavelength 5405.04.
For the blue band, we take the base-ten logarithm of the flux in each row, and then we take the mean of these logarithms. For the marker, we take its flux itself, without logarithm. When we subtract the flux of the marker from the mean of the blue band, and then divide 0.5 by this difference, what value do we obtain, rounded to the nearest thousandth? -0.056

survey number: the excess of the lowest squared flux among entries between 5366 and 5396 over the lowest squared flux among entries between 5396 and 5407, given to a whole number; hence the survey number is -11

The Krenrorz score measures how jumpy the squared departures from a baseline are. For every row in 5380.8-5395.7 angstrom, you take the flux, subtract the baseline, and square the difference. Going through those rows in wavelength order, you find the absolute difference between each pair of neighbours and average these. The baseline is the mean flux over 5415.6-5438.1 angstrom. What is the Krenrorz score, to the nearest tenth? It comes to 1.5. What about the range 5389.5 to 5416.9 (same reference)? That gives 1.0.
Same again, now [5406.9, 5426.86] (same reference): 0.8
